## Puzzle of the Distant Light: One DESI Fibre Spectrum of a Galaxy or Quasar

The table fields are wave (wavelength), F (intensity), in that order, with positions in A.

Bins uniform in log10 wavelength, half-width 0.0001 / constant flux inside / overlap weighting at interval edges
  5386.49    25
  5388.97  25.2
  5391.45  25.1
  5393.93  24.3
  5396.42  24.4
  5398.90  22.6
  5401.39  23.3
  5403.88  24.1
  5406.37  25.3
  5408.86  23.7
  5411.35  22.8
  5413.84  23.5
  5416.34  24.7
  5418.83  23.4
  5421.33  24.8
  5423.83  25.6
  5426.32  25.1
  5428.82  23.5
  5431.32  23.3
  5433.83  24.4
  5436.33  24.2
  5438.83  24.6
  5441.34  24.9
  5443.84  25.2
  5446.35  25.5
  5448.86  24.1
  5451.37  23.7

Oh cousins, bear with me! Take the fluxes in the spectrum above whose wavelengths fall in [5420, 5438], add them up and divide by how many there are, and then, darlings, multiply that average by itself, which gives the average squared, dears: 596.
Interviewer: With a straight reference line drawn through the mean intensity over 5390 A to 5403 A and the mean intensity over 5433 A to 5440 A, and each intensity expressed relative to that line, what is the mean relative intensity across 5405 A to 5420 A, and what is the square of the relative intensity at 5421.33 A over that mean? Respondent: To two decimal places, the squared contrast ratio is 1.07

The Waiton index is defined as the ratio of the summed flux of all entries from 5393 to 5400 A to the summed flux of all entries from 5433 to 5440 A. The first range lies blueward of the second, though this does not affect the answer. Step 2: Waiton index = 0.97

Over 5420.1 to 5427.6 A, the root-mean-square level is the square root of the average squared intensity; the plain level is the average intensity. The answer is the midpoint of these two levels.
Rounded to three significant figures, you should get 25.2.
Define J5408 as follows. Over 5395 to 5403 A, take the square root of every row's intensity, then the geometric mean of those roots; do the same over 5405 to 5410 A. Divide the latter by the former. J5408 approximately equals 1.02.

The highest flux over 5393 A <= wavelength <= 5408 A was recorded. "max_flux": 25.3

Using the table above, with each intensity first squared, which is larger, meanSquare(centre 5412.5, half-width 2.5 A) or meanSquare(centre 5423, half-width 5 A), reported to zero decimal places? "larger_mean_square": 612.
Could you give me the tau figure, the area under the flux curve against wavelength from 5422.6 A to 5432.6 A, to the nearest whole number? 244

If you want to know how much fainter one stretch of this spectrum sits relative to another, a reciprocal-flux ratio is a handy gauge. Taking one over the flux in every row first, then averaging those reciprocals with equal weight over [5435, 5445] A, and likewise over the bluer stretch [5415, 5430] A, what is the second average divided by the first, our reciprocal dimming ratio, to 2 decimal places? 1.01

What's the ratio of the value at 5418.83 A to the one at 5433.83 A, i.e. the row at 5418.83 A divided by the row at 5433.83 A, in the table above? 0.96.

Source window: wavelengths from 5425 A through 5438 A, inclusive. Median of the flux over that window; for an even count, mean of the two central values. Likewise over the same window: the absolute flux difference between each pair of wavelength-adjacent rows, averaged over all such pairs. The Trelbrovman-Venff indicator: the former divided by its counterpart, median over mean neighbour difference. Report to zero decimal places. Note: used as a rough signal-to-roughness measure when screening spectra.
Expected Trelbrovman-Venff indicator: 31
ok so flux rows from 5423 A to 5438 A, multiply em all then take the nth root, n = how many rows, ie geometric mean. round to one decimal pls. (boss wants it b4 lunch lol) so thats 24.3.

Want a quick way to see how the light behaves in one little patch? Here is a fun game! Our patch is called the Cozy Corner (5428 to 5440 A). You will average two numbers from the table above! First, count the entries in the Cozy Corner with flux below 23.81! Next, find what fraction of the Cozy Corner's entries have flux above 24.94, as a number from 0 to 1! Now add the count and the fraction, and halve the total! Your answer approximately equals 1.0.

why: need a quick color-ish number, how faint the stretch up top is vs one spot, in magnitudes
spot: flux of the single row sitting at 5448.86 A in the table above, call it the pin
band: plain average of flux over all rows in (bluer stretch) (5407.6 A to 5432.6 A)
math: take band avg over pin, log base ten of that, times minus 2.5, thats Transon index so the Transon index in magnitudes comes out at 0.00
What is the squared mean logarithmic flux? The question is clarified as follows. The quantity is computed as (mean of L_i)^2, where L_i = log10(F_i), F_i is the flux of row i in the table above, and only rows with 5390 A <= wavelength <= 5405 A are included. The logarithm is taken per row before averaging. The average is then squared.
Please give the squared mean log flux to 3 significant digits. 1.90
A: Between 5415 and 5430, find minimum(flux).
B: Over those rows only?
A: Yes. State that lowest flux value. 23.4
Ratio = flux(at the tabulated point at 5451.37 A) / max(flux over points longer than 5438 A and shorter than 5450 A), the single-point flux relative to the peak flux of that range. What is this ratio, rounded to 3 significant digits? 0.929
